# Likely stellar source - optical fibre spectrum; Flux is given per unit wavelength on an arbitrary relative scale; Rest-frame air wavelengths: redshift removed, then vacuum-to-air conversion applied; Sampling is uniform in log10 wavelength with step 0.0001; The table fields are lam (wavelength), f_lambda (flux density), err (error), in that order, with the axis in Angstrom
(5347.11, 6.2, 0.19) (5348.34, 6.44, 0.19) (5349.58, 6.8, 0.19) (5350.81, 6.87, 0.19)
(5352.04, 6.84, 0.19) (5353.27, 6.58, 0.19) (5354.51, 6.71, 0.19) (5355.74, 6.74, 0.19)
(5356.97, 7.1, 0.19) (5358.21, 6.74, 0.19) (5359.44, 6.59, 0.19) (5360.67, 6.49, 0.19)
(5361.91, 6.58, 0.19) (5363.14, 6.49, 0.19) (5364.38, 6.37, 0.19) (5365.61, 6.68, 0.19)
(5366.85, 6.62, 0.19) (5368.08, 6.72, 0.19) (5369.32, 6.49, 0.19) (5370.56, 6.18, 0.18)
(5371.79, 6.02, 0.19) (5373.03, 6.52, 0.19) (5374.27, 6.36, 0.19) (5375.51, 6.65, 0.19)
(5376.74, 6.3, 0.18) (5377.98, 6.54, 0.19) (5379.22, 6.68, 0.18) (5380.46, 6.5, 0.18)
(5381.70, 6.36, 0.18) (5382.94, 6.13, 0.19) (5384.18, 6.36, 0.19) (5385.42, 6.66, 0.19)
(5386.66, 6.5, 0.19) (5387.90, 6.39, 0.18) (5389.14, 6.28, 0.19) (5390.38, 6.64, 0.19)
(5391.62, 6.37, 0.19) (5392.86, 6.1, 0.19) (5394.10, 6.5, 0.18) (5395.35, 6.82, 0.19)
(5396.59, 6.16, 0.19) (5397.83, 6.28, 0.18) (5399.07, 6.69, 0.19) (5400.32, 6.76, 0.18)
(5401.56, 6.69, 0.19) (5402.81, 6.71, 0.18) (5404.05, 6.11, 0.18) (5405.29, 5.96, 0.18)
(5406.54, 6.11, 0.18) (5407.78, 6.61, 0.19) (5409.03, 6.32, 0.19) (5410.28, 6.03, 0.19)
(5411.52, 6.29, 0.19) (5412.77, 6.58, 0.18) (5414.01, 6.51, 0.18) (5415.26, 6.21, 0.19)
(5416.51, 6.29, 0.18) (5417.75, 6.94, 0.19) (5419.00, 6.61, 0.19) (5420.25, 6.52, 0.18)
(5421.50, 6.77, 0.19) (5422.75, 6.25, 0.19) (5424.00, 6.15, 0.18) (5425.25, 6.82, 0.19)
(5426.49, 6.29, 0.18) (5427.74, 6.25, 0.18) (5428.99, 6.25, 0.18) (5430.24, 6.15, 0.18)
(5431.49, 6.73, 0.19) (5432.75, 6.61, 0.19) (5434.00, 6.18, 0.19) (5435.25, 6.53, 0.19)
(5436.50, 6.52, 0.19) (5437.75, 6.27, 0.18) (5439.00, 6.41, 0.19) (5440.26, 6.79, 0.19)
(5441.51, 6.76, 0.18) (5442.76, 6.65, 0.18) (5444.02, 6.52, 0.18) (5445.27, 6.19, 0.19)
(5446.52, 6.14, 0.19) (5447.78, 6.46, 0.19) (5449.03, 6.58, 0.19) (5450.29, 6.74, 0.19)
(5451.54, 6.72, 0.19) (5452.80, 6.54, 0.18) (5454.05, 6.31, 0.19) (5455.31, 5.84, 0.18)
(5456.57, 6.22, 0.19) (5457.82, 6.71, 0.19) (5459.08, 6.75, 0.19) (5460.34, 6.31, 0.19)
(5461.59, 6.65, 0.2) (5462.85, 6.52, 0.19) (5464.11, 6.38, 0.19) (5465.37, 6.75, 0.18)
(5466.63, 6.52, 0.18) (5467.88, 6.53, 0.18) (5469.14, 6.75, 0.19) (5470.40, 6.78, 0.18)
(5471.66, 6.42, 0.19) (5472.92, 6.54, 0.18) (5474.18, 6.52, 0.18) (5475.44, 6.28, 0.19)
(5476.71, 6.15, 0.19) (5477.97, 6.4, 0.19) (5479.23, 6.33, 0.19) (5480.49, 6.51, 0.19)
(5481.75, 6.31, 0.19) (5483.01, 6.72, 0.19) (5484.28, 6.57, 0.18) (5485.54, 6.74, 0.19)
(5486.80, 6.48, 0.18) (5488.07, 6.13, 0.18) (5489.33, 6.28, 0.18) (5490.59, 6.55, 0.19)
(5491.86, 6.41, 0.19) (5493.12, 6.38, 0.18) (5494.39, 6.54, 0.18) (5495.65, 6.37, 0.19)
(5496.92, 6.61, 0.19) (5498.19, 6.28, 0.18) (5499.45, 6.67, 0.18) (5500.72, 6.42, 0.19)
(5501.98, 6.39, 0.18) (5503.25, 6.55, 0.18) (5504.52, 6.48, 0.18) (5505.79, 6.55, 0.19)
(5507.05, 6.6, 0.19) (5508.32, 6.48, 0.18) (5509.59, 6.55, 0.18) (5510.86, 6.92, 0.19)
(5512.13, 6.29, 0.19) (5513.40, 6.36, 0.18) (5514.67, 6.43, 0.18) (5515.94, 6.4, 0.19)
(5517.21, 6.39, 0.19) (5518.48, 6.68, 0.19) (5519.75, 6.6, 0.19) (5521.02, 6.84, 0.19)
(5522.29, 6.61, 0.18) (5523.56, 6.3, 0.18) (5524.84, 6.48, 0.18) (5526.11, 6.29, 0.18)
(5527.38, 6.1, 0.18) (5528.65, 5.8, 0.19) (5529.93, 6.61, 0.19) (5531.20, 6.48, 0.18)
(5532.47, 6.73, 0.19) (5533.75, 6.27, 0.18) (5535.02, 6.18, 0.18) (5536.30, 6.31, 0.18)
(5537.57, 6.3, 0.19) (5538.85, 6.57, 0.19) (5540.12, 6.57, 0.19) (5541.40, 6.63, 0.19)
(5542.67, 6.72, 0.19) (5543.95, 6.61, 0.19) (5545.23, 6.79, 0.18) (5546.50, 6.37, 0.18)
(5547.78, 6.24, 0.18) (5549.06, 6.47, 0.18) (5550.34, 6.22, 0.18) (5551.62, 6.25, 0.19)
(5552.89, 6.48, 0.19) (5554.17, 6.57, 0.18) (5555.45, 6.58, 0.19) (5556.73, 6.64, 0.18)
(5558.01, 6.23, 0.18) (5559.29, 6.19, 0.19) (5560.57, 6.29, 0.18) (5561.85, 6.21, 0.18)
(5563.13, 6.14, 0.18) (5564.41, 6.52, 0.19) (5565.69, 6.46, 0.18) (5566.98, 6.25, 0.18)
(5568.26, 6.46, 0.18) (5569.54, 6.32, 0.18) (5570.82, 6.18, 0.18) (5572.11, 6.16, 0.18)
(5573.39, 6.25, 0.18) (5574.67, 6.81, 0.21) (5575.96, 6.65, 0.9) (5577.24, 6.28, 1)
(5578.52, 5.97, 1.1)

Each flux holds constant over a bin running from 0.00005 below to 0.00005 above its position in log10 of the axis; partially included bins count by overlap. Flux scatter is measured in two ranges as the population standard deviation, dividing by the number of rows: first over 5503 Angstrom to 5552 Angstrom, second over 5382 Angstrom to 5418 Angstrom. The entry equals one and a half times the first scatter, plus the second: 0.581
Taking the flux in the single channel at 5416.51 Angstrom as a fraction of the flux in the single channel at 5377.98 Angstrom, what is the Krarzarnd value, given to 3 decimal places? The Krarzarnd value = 0.962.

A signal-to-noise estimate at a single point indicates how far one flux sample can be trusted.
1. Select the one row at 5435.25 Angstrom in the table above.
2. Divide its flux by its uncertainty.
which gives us 34.4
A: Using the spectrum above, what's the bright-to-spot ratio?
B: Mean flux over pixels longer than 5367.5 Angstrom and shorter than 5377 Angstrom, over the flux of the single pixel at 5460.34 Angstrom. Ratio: 1.015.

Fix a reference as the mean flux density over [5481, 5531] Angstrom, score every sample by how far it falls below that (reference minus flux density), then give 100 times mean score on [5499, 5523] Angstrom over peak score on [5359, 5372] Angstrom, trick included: -16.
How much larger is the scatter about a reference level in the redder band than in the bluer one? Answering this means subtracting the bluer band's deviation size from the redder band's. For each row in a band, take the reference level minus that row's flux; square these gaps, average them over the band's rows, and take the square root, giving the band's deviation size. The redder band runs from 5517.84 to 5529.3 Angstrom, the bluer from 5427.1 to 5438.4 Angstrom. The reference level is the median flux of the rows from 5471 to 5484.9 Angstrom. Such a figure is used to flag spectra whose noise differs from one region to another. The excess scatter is 0.10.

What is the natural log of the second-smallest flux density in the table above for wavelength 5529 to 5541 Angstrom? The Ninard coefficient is 1.84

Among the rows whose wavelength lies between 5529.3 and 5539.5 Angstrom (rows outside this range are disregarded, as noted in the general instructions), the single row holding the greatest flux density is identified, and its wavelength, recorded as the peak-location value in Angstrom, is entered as 5532.47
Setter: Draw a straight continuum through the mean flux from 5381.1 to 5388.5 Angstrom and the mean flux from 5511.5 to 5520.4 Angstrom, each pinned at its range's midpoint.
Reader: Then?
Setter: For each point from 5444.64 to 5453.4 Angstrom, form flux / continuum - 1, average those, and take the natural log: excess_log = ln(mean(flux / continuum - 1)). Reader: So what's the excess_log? -4.7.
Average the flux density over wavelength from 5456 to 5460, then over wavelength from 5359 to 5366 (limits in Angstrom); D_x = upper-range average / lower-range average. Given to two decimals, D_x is 1.00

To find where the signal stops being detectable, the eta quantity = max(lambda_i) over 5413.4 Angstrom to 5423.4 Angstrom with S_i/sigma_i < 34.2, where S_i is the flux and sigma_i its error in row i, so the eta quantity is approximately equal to 5422.75 Angstrom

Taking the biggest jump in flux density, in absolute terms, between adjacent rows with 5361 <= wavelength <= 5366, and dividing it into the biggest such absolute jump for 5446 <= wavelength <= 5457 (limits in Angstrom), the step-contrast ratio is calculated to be 1.5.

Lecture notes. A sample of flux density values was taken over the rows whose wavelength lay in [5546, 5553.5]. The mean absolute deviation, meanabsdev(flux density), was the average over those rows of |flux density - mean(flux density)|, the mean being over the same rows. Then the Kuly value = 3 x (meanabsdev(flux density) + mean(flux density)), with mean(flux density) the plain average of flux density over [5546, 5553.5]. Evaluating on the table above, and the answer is 19.3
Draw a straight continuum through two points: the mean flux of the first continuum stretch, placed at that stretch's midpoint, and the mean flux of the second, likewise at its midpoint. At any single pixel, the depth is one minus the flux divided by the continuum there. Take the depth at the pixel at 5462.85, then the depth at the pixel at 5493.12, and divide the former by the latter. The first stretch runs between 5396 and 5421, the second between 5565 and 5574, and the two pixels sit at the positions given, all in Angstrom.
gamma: 5.7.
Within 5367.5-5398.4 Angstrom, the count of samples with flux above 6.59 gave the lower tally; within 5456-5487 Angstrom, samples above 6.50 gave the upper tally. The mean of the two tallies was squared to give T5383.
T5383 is 110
